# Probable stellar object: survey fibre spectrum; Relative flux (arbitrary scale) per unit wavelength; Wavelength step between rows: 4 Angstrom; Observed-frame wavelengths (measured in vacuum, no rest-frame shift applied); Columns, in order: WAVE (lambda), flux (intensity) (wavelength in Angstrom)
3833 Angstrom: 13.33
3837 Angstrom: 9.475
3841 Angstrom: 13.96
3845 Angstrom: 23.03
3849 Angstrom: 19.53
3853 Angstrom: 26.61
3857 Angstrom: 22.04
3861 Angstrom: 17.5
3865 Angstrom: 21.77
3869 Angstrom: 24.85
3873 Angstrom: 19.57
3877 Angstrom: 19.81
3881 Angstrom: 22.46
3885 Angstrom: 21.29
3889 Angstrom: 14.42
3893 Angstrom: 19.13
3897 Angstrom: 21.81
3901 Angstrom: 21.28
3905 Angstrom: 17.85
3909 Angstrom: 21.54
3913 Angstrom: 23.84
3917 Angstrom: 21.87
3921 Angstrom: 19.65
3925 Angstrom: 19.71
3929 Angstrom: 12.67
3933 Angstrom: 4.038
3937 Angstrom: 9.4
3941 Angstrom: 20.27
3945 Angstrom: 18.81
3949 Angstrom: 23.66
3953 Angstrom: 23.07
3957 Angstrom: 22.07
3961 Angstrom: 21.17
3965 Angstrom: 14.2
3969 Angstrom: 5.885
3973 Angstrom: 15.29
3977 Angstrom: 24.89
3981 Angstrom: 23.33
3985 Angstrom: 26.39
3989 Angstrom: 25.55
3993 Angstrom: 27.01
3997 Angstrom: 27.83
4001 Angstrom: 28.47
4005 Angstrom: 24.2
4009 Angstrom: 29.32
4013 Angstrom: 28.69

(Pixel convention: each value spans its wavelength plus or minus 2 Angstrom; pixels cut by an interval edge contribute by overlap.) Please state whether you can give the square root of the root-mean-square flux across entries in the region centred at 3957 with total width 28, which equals 4.40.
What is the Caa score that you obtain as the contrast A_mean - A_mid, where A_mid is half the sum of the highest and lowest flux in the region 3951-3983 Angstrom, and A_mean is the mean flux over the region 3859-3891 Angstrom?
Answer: 4.8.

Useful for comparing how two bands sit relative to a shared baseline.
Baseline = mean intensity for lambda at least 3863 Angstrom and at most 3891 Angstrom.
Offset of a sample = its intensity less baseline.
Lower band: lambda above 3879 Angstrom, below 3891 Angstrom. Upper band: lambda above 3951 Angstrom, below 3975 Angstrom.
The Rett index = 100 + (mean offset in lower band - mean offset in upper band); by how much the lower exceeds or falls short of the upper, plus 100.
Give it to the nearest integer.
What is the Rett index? 102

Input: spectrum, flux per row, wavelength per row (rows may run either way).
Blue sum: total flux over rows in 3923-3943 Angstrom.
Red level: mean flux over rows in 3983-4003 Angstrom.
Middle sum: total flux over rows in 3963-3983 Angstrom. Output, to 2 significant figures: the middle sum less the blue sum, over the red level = 0.65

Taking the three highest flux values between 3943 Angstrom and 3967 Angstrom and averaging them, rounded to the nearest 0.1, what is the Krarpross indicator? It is 22.9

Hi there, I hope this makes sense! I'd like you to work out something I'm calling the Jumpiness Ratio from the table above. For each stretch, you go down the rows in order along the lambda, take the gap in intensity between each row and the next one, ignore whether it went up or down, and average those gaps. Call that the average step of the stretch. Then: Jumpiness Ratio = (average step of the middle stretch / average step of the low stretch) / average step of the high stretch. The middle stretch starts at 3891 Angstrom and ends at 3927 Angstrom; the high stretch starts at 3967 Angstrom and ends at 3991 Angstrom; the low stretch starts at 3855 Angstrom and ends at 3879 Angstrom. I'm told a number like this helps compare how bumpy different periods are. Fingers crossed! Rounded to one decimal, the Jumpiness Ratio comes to 0.1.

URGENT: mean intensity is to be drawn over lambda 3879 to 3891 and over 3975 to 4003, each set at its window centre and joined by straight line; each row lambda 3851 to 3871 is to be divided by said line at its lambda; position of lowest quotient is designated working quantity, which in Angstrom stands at 3861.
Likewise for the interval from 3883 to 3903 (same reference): 3889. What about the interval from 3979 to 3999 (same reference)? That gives 3981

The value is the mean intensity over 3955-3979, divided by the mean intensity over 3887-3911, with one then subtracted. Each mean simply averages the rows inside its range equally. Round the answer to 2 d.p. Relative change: -0.11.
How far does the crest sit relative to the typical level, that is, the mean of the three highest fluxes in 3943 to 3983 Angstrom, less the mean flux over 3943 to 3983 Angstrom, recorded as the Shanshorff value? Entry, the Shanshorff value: 4.7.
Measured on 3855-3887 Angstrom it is 2.0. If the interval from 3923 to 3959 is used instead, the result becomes 5.9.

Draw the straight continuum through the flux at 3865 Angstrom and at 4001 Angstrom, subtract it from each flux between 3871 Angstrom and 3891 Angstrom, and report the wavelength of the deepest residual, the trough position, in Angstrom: 3889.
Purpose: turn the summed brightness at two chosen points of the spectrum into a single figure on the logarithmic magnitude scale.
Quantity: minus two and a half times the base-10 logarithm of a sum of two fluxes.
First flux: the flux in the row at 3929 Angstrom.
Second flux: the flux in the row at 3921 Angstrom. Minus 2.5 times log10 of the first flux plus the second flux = -3.8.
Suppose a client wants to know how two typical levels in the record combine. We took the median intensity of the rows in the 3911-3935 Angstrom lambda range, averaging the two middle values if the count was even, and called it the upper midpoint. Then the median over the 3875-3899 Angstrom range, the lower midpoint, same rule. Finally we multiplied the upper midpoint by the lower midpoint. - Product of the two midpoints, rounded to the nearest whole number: 404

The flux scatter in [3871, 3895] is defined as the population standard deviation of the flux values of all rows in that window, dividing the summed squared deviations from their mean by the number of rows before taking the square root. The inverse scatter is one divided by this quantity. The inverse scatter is 0.40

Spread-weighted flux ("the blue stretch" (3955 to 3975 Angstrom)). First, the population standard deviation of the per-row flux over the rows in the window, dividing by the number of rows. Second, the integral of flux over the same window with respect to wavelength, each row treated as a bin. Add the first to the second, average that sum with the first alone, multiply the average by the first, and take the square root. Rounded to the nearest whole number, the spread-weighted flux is 31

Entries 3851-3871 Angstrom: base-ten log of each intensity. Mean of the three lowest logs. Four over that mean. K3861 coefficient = 3.1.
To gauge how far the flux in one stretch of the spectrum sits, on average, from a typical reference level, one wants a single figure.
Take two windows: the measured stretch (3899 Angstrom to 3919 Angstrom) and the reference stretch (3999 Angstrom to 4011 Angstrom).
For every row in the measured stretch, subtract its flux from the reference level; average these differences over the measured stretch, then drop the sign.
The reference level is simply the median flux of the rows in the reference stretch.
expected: 7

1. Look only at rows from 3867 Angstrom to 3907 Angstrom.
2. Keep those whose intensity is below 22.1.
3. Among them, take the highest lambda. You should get 3905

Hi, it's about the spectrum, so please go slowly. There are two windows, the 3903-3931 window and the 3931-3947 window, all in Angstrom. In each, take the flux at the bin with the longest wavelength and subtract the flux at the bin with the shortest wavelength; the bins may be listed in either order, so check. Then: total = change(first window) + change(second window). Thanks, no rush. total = 10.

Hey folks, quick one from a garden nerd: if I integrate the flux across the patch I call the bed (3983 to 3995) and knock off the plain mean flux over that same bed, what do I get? 289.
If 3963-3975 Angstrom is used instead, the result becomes 130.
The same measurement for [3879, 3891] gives 213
